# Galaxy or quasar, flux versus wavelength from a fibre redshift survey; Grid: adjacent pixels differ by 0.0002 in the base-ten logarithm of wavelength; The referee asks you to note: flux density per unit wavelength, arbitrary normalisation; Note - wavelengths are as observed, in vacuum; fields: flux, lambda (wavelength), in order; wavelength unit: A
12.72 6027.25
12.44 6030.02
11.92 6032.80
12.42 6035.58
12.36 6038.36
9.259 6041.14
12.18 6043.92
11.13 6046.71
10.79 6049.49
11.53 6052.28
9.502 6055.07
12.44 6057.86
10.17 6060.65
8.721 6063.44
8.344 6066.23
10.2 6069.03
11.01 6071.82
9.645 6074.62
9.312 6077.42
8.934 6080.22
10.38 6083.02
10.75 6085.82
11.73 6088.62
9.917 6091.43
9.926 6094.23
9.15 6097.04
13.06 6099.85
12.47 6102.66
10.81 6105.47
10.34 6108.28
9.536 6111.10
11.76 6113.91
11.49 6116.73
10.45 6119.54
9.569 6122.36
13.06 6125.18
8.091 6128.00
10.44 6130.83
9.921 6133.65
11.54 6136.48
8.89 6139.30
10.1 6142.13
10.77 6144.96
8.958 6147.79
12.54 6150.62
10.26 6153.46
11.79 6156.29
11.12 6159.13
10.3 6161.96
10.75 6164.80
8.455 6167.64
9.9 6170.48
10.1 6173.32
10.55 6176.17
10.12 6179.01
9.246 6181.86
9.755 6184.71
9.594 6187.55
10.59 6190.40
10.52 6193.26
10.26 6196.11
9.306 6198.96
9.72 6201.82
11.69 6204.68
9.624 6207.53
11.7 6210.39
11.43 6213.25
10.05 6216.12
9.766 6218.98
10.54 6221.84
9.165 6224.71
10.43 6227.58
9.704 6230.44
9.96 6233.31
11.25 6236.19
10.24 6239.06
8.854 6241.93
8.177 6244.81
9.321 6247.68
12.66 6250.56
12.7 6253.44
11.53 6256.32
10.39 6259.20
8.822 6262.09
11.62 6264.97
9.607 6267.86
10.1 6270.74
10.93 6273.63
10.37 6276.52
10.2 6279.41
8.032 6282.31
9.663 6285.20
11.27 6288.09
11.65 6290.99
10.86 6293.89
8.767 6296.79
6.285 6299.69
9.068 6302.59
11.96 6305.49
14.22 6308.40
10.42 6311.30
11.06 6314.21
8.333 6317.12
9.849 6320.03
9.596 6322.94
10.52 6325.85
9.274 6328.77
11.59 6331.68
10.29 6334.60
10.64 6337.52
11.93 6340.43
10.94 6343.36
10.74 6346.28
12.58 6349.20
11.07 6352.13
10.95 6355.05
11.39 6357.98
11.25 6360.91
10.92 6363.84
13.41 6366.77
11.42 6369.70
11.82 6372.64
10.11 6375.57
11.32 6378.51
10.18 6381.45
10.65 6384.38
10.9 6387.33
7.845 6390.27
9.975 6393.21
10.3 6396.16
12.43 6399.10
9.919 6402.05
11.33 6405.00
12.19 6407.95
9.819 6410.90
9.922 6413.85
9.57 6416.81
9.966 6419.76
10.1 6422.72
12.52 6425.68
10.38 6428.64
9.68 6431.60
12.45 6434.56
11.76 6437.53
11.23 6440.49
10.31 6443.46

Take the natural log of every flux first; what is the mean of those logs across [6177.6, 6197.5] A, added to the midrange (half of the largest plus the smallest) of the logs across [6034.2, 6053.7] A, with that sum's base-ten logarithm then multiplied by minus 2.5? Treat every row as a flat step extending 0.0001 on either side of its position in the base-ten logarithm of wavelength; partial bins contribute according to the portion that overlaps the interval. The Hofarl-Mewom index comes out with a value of -1.674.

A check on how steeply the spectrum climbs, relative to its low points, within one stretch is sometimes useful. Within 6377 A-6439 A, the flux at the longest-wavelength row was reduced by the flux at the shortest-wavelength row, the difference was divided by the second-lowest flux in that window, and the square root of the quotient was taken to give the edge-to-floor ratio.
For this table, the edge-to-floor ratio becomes 0.21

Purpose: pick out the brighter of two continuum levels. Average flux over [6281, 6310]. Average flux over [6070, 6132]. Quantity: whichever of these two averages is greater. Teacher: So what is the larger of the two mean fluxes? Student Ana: 10.5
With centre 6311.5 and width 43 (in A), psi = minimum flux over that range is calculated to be 6.285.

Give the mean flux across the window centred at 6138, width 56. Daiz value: 10.6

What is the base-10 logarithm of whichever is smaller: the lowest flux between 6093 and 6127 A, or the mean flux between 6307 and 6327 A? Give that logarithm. 0.961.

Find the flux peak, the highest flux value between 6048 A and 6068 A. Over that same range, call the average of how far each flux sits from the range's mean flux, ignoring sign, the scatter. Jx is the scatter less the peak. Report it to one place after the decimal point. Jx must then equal -11.3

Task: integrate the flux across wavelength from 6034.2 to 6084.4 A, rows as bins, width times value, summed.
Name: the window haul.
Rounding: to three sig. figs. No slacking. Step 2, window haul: 525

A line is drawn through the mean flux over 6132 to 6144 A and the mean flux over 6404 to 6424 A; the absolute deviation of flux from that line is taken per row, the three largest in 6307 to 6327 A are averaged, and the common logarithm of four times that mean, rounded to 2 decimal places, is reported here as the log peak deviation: 0.95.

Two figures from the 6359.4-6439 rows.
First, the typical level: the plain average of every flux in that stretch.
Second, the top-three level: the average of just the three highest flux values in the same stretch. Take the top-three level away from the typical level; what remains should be -1.97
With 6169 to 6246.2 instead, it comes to -1.52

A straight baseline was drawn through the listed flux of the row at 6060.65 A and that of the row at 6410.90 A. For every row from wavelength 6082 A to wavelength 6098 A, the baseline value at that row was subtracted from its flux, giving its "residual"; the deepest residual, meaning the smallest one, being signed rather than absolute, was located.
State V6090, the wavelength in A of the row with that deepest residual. 6097.04 A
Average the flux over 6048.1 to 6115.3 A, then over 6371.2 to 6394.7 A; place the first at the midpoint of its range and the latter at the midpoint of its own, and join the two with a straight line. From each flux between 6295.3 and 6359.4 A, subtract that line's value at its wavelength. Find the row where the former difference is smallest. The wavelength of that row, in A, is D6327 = 6299.69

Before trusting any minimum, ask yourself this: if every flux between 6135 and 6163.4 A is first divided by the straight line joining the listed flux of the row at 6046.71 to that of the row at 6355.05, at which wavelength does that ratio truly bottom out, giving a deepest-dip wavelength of 6139.30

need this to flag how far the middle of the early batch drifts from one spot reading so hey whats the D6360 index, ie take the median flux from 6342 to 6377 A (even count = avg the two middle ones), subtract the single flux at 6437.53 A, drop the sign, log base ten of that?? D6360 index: -0.22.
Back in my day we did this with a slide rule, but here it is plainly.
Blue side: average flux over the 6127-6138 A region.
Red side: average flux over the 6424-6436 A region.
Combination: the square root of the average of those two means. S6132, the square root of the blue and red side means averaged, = 3.26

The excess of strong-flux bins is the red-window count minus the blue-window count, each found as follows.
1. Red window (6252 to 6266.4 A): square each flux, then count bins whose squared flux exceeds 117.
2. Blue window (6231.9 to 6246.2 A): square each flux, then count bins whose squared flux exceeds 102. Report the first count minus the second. 1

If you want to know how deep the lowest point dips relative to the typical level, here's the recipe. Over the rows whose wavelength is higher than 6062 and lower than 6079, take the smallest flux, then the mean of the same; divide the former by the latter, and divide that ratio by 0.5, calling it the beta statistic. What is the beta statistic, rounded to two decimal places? 1.75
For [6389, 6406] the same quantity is 1.52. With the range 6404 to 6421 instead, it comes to 1.83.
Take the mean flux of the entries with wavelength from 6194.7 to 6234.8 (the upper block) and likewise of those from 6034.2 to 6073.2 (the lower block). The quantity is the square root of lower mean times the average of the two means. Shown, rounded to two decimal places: 10.60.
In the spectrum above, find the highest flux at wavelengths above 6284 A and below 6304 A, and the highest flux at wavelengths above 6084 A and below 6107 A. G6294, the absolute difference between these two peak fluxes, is 1.4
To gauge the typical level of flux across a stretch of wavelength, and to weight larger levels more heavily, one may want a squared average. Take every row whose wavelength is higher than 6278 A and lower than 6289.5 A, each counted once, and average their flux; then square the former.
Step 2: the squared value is 96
